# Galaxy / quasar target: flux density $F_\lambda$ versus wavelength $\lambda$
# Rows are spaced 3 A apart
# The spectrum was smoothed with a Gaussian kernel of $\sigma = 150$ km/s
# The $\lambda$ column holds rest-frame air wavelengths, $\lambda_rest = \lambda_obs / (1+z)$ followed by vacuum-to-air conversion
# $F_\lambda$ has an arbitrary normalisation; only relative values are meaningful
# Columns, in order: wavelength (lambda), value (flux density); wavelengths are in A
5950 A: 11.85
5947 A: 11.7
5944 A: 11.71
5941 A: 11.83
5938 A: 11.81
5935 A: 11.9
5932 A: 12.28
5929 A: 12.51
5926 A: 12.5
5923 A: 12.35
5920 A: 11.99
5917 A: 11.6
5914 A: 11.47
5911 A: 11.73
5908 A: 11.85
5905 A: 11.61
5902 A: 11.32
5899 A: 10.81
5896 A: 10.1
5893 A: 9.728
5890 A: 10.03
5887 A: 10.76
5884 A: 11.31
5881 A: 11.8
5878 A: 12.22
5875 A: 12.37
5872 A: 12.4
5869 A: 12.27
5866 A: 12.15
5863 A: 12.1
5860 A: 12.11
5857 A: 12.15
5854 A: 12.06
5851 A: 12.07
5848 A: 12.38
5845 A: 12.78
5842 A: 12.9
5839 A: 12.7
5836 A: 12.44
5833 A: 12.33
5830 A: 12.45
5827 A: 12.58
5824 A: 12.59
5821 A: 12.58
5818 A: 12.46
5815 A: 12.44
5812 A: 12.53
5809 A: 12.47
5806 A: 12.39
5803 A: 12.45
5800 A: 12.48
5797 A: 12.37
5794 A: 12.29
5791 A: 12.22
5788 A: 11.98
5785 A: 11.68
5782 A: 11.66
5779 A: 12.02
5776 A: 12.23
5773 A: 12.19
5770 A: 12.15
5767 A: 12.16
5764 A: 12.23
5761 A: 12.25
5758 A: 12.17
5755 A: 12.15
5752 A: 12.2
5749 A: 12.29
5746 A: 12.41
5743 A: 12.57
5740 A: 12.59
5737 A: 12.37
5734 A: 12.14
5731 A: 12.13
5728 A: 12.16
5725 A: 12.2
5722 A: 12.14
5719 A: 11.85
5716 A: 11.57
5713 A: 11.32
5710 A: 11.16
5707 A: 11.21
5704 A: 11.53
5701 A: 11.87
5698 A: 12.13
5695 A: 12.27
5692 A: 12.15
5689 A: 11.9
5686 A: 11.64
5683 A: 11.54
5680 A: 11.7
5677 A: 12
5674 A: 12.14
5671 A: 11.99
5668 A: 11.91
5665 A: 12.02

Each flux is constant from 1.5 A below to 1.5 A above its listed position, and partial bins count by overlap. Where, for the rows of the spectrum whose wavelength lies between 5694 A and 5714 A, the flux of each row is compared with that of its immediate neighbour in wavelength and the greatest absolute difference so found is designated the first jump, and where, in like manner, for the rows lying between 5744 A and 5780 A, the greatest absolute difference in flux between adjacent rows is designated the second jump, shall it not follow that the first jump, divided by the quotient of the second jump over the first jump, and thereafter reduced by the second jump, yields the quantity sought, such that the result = 0.3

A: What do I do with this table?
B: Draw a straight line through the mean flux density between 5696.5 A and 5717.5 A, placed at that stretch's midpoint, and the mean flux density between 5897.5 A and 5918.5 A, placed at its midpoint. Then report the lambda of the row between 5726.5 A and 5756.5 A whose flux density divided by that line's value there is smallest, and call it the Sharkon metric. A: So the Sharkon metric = 5731 A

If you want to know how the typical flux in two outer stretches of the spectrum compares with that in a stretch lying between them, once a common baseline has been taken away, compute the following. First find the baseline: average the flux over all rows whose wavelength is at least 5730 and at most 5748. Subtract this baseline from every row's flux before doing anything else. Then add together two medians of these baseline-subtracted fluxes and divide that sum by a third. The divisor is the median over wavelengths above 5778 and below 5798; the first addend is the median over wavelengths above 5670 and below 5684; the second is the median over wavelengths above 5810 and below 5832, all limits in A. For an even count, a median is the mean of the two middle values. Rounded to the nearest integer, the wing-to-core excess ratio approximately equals 1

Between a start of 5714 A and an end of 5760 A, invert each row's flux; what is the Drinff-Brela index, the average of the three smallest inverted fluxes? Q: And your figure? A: 0.0799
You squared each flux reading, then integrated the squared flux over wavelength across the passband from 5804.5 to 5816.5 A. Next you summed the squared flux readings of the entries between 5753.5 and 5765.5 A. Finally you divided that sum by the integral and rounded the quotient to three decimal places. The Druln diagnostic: 0.320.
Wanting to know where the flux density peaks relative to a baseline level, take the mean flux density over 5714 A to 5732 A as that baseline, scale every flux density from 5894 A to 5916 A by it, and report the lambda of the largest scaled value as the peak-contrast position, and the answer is 5908 A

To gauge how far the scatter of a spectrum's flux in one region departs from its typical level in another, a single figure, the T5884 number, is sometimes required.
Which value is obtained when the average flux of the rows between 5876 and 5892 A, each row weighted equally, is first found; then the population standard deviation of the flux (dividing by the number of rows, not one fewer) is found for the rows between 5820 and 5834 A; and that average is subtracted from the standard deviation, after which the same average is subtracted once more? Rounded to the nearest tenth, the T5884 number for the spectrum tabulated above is -22.3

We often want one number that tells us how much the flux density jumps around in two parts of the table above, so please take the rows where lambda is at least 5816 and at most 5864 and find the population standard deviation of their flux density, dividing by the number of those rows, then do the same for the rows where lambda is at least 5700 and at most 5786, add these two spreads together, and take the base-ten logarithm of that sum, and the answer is -0.20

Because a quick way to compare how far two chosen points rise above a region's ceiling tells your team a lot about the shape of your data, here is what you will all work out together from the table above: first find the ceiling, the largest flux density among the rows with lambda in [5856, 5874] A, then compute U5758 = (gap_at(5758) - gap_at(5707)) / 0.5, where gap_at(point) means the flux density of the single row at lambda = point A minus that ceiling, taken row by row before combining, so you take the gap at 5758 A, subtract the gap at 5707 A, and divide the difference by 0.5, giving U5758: 1.9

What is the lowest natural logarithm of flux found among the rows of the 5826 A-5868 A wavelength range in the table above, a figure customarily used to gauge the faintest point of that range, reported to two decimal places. 2.49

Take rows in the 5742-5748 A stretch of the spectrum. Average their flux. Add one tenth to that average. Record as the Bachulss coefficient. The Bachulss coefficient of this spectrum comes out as 12.6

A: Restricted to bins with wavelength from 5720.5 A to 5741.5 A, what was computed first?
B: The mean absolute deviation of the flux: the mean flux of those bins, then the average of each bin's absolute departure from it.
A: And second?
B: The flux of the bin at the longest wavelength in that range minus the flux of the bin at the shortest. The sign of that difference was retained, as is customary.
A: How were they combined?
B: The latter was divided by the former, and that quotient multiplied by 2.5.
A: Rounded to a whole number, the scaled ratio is 8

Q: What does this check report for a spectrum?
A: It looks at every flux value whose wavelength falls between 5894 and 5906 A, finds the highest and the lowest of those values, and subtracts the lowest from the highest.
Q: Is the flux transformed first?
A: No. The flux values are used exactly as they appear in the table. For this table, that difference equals 1.5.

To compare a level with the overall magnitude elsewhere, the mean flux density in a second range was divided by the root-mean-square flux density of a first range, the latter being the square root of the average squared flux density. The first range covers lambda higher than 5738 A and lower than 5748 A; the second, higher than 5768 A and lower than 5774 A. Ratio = 0.97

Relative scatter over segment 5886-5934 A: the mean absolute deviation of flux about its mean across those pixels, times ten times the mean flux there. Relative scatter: 82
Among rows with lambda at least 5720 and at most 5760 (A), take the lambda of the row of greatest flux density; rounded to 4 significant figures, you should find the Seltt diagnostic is 5740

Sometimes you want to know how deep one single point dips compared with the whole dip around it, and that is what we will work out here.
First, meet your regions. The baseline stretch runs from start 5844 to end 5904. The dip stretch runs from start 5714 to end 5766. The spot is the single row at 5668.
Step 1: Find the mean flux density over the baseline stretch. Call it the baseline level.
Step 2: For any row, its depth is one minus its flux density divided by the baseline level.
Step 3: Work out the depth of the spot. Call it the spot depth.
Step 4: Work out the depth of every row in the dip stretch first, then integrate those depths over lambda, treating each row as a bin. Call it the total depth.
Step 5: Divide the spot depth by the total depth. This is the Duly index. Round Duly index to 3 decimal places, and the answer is 0.009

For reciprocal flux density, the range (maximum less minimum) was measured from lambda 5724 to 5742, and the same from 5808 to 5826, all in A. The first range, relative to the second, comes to 3.1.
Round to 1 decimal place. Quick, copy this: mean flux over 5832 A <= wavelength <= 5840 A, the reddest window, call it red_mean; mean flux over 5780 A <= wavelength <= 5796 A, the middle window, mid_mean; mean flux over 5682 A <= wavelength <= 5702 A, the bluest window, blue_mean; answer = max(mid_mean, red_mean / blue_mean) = 12.0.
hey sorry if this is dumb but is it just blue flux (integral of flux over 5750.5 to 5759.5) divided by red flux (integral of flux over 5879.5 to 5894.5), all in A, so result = 0.7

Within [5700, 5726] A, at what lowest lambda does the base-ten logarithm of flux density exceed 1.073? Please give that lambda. 5701 A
